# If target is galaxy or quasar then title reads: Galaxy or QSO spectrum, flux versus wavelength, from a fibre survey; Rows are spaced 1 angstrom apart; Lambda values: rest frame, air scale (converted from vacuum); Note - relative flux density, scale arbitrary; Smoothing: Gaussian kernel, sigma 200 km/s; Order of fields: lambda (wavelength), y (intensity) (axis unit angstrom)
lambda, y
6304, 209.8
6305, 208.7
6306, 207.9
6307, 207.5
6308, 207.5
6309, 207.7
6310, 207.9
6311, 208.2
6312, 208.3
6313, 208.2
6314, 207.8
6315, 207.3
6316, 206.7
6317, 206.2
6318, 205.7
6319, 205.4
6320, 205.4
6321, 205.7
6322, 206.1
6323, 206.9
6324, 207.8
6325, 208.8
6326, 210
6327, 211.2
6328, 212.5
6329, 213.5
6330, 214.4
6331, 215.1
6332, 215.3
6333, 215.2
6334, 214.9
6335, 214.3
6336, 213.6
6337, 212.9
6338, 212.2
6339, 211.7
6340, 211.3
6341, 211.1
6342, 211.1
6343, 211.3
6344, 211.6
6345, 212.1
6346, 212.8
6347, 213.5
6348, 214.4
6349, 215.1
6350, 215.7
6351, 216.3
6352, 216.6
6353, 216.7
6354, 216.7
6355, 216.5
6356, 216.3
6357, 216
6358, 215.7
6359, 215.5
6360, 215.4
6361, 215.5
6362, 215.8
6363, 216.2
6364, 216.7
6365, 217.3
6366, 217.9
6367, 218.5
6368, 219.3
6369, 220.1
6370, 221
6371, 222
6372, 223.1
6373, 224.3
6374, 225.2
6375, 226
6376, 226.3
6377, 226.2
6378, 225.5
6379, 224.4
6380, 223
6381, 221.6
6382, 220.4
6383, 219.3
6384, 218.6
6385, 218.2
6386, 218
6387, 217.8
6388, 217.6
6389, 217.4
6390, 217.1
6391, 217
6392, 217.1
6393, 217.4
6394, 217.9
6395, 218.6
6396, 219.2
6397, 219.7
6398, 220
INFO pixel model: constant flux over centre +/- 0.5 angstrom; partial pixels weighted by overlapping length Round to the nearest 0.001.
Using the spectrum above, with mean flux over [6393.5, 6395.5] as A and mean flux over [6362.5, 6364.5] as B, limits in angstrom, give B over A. 0.992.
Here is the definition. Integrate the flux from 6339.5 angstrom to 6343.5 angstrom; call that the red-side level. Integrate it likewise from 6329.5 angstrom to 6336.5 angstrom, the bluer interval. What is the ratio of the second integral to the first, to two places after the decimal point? 1.78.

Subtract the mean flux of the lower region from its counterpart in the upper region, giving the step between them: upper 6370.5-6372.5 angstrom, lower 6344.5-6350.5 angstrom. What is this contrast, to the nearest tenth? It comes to 8.6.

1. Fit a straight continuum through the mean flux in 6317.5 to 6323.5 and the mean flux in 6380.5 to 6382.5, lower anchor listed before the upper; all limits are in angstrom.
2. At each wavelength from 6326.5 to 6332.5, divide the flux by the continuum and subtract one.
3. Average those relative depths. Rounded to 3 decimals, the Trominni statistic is 0.027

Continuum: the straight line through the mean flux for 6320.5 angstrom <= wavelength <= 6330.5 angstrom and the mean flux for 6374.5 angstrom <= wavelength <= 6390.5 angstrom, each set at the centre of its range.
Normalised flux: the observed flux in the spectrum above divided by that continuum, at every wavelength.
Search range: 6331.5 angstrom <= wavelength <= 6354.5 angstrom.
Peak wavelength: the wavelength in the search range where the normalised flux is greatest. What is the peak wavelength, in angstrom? 6332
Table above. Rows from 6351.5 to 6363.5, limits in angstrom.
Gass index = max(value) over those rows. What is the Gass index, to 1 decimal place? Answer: 216.7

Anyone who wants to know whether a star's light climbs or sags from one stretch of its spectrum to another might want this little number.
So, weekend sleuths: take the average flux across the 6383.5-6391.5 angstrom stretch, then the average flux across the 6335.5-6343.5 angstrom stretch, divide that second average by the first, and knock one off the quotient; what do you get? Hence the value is -0.027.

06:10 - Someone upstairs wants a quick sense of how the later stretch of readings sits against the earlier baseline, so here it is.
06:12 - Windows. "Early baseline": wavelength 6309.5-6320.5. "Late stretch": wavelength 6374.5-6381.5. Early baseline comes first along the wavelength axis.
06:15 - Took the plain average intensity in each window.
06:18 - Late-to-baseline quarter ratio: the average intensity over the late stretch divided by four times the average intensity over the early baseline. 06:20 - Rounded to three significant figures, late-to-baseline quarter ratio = 0.271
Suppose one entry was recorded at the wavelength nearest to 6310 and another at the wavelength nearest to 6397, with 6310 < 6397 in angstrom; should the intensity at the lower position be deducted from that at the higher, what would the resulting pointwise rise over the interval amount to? 11.8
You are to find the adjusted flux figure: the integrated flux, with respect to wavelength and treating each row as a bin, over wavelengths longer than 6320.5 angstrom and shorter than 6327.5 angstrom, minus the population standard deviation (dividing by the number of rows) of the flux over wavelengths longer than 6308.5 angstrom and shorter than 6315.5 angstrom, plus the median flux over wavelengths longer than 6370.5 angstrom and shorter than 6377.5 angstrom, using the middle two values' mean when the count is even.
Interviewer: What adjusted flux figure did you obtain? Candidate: 1681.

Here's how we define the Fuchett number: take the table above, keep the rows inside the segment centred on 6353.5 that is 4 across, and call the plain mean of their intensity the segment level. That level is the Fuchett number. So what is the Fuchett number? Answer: 217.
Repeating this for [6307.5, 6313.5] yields 208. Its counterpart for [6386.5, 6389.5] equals 218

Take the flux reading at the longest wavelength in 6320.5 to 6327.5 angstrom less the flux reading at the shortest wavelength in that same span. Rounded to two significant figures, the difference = 5.5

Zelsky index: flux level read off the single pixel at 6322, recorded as 206.1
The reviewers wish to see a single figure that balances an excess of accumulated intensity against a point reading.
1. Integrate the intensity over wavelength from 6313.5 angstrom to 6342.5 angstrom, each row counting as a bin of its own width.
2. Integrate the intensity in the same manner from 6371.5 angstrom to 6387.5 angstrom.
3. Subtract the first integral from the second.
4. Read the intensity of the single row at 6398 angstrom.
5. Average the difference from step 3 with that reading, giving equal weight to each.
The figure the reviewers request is -1161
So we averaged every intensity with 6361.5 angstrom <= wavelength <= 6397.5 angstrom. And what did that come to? 220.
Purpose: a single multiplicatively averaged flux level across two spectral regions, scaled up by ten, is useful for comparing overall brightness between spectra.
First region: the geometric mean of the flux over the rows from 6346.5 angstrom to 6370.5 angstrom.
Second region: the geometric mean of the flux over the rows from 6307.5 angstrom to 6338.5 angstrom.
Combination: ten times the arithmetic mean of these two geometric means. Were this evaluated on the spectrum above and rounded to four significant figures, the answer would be 2132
